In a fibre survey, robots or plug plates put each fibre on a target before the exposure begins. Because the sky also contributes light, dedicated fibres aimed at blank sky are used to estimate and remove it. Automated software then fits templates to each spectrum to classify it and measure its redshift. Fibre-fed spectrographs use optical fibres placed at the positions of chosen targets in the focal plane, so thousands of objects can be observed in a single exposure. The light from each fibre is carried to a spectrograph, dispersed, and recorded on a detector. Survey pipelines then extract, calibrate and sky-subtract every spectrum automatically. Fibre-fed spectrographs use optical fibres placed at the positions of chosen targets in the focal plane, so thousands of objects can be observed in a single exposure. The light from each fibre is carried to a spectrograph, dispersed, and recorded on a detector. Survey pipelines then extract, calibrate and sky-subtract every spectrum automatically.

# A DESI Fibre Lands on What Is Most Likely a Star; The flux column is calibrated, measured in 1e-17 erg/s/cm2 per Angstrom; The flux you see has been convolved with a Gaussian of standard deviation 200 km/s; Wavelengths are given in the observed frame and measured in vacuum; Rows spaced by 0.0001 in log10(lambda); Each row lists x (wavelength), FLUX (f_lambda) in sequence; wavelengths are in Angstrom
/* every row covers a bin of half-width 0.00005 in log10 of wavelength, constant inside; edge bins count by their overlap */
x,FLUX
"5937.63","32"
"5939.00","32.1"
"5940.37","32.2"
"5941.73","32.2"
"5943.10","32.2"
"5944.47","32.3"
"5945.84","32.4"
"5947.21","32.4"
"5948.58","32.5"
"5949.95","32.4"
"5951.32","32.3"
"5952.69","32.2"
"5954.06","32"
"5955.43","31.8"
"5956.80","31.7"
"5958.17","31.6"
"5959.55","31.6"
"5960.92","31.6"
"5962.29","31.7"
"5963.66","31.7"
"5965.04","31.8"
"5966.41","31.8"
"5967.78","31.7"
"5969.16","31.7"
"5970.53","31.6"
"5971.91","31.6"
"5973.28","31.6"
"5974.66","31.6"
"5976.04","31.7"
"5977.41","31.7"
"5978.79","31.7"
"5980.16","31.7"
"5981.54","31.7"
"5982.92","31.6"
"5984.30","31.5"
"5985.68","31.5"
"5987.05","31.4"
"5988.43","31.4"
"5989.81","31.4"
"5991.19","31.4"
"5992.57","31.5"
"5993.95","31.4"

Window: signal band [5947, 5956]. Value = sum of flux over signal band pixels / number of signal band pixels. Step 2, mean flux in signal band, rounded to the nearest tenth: 32.2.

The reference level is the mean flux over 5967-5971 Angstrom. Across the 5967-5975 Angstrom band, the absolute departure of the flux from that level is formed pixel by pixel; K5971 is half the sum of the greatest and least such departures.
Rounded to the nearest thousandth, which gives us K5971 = 0.050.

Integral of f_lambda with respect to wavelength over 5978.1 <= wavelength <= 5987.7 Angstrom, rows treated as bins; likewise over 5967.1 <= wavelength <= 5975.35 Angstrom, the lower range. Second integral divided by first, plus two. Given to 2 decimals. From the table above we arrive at 2.86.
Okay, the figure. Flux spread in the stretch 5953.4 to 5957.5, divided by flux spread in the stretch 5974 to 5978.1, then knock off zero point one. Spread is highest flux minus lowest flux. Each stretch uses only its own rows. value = 2.9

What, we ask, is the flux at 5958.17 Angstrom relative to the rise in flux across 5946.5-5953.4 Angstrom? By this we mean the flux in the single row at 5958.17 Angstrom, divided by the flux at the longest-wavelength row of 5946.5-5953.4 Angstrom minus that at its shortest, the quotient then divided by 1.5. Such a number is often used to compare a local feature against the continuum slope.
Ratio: -105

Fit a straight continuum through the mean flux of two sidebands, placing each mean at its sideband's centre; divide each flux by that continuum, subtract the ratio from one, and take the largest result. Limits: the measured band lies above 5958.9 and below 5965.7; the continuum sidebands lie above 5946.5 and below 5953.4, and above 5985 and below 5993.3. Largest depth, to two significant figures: 0.017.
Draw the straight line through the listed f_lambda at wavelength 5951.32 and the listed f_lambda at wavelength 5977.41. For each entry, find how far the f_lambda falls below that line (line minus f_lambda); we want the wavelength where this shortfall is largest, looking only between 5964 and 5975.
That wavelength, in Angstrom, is 5970.53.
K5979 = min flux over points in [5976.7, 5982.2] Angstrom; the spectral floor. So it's 31.7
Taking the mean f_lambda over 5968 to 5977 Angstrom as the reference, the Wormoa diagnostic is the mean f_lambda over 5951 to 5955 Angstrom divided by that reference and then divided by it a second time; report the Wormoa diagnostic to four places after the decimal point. 0.0321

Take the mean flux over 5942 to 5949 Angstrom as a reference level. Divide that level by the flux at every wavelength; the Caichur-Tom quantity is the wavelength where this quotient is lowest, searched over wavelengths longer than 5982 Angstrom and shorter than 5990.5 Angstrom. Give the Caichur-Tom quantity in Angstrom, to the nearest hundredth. 5982.92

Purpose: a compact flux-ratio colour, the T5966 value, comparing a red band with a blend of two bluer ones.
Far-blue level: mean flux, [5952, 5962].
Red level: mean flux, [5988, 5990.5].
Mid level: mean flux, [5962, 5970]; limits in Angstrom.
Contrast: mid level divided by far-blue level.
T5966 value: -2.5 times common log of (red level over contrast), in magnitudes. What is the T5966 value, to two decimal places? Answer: -3.74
